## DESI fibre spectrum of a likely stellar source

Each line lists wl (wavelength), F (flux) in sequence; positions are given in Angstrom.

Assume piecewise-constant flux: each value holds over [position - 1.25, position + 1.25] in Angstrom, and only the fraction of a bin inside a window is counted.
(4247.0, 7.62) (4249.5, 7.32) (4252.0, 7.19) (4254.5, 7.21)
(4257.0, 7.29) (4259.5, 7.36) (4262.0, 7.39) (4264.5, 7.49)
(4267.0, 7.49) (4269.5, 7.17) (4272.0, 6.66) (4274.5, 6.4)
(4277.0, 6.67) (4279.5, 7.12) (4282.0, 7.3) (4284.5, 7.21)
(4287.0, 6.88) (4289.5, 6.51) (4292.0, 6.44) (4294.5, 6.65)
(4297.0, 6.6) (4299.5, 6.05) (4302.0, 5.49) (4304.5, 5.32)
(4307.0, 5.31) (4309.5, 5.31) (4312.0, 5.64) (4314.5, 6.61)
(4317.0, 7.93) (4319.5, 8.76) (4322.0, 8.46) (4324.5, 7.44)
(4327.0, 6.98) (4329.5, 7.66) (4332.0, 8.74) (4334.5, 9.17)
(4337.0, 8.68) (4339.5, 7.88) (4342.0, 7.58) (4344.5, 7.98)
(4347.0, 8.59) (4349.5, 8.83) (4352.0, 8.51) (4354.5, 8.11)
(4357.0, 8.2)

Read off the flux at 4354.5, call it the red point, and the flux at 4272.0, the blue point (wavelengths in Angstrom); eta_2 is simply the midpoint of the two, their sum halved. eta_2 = 7.4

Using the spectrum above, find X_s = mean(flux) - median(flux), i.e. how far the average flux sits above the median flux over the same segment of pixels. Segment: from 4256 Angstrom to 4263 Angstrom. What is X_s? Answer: -0.01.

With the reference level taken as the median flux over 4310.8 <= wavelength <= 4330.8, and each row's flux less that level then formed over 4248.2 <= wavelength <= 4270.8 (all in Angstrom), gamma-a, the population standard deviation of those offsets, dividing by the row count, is 0.11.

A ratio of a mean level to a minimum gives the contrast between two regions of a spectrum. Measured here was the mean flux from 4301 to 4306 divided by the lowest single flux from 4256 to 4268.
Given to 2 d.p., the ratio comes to 0.74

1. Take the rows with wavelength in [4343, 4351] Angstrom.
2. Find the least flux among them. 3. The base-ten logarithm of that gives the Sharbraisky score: 0.902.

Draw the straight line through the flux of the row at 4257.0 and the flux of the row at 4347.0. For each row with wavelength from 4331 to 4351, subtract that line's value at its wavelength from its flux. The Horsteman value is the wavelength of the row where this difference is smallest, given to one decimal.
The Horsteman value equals 4342.0 Angstrom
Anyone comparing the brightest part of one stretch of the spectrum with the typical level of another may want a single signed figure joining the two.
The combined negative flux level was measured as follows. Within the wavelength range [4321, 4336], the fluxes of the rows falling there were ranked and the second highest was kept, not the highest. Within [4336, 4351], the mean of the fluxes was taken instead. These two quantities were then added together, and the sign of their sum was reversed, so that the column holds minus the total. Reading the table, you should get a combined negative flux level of -17.0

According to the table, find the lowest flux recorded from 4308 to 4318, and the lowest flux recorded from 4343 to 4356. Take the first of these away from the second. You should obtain 2.7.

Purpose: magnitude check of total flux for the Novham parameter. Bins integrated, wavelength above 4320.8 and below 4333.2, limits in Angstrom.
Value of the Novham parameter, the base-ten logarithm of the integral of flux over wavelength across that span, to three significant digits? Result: 1.99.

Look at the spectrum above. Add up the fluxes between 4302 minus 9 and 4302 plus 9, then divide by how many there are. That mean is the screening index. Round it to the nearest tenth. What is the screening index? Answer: 5.8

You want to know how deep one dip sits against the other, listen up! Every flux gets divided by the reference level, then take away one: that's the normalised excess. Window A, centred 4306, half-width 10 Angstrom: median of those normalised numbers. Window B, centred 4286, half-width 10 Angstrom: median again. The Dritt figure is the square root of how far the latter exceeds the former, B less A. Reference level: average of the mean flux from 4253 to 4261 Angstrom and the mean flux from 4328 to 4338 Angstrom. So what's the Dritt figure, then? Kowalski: 0.391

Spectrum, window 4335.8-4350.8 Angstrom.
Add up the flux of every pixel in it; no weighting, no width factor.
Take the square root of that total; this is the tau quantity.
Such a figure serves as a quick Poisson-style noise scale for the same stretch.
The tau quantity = 7.0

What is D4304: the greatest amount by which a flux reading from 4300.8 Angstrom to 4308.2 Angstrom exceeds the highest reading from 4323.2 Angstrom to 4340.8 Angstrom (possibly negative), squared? 14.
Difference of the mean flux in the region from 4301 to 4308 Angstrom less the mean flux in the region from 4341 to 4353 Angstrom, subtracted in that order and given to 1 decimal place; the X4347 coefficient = -2.9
